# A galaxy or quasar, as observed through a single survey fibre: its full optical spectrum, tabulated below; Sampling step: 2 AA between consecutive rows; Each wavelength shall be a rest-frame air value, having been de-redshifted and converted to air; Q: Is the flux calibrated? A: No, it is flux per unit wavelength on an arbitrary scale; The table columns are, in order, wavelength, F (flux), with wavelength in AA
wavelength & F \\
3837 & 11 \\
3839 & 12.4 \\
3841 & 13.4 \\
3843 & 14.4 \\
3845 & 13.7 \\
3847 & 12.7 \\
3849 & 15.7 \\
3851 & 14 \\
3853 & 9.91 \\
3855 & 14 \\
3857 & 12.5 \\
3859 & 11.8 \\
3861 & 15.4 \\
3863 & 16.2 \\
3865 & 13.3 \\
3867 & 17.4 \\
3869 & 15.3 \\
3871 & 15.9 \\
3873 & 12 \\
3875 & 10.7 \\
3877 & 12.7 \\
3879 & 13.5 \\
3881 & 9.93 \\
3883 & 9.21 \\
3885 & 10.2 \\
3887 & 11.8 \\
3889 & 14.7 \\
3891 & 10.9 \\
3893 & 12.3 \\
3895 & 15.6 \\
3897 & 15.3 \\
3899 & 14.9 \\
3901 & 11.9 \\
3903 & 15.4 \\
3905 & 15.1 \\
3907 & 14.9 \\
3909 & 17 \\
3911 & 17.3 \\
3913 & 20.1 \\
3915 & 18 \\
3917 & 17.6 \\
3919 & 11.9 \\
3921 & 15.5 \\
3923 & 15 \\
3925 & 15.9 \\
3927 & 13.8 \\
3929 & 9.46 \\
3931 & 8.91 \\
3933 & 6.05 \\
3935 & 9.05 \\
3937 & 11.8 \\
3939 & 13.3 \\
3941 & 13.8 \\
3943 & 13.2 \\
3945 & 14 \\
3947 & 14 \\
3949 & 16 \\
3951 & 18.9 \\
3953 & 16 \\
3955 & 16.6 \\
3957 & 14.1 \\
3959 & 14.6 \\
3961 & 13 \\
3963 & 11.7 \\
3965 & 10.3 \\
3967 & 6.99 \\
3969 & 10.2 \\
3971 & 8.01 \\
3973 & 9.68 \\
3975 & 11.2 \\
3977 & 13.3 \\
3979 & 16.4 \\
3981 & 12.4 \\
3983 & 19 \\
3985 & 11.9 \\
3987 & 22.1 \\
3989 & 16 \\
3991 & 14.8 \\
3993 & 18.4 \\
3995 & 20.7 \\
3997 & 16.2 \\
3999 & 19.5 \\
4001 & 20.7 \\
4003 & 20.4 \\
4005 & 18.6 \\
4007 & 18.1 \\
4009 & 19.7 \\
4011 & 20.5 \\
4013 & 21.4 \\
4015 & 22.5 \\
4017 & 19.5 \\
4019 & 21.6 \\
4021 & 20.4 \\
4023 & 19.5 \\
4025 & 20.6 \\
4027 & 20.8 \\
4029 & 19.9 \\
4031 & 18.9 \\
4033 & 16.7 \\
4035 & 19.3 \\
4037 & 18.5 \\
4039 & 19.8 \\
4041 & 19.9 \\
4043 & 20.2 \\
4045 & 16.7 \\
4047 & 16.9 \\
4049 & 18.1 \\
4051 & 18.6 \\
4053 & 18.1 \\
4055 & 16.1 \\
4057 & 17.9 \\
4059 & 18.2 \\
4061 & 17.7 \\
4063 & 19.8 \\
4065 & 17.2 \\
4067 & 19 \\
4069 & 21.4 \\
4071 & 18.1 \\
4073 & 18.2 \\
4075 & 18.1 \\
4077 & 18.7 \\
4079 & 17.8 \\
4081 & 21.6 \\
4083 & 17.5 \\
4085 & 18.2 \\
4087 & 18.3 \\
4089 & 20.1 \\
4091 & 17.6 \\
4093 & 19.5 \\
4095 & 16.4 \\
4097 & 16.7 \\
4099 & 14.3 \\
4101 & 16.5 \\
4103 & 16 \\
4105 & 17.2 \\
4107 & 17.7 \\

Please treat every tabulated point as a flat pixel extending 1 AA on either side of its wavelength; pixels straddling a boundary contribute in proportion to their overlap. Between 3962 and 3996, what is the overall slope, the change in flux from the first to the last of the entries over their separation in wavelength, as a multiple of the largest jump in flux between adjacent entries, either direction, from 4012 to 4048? 0.080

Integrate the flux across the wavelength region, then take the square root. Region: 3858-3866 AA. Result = 10.6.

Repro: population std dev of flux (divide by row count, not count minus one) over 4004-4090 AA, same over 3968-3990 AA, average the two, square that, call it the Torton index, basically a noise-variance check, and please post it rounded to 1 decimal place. 7.7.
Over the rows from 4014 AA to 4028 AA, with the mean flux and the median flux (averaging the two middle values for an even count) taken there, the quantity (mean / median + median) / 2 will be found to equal 10.8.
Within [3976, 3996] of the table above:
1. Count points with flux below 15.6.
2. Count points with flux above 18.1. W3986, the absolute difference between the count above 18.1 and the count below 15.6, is 0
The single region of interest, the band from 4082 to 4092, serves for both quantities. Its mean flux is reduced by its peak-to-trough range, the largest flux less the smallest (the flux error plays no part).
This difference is 16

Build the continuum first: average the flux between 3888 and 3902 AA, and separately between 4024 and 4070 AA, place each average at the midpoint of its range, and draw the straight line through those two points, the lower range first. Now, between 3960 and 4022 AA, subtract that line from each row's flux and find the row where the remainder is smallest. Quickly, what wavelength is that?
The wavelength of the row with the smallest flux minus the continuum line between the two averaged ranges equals 3967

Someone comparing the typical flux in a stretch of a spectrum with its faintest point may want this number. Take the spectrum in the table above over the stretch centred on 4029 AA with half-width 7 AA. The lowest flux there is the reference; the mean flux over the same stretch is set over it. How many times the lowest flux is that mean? 1.16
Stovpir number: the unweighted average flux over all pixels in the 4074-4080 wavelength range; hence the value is 18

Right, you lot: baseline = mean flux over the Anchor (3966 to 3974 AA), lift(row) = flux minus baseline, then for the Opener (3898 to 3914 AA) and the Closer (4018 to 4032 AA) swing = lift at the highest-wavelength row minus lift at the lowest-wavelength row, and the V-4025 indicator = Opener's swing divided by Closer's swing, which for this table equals -1.9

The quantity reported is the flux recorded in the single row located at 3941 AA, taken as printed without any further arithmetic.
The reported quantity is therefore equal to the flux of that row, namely 13.8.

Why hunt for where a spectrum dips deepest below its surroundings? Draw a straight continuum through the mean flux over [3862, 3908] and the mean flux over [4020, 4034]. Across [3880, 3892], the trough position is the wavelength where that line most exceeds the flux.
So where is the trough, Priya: 3883 AA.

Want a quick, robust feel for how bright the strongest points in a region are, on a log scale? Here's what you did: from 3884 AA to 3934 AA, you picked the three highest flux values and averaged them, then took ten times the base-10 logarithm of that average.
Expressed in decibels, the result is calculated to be 12.69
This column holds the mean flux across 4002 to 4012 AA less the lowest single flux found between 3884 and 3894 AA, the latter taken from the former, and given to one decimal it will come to 9.3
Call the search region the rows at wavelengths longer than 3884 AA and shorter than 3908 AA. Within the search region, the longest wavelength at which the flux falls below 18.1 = 3907 AA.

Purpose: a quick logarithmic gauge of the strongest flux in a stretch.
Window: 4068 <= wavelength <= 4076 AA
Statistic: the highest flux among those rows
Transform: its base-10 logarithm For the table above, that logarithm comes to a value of 1.33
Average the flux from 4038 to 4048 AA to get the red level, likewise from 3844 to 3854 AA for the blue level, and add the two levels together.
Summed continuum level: 31.9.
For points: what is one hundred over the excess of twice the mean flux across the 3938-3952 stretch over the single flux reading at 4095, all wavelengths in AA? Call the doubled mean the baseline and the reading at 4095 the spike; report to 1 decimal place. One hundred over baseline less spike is 7.6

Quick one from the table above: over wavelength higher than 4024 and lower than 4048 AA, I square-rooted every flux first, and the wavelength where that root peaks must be 4027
